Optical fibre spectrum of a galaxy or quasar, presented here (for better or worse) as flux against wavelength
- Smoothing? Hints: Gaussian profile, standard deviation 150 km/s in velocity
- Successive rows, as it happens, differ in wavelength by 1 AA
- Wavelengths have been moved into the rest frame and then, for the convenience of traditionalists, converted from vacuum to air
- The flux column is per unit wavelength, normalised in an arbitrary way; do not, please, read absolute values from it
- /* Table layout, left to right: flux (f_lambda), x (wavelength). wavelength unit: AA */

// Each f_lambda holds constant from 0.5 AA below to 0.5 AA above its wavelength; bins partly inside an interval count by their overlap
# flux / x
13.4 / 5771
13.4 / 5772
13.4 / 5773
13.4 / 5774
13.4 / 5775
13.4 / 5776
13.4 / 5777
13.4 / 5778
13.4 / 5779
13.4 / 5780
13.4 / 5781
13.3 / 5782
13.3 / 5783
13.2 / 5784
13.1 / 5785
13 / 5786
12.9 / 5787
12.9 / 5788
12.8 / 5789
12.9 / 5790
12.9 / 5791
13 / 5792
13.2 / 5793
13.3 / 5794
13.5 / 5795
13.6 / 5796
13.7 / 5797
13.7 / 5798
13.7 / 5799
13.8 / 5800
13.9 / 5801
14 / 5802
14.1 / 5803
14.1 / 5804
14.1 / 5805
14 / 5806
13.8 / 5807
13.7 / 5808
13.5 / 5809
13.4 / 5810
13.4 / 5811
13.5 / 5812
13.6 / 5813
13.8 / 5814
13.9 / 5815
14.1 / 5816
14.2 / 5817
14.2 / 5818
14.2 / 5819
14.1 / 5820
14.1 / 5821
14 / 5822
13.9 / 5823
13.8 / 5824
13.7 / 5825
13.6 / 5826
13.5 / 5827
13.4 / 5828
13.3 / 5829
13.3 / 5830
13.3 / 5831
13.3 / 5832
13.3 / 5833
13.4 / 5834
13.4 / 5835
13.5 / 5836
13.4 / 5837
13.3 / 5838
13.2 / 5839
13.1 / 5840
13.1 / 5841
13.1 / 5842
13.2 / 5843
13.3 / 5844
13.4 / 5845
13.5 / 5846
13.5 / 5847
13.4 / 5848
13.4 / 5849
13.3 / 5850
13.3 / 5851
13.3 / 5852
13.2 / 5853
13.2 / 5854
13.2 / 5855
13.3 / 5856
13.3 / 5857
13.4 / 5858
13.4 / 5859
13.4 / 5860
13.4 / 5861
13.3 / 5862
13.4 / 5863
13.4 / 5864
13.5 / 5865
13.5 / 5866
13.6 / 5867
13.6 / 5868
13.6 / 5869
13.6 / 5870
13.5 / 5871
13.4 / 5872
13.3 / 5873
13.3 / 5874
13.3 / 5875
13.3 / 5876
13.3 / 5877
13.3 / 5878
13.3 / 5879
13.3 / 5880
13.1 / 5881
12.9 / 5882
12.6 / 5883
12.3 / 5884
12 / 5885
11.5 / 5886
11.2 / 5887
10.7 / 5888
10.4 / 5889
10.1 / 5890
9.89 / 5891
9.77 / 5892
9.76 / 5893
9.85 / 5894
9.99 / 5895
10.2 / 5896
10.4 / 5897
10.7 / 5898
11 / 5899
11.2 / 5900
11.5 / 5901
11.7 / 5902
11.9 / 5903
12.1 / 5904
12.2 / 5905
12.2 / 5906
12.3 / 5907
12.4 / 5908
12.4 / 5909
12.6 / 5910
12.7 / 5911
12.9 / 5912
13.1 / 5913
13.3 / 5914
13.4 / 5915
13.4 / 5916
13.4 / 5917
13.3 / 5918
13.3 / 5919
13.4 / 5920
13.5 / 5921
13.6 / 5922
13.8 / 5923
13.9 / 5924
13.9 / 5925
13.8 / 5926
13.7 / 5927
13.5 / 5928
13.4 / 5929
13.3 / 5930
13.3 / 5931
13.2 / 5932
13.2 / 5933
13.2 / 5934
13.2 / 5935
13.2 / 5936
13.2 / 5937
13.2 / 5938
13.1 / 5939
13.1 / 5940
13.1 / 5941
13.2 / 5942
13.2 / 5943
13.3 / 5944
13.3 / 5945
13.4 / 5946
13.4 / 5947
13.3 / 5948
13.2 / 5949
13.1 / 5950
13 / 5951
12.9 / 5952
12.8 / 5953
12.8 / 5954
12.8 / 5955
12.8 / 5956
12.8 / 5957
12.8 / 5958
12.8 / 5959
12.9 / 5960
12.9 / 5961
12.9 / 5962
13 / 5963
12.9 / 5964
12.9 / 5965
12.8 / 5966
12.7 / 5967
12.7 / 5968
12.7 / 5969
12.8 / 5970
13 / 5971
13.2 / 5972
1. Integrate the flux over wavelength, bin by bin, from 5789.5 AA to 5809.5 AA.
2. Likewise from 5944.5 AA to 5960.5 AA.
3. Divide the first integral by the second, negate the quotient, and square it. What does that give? 1.7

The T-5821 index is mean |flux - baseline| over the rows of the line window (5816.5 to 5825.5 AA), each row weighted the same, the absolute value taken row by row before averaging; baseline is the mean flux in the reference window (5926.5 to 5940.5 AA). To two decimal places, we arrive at 0.75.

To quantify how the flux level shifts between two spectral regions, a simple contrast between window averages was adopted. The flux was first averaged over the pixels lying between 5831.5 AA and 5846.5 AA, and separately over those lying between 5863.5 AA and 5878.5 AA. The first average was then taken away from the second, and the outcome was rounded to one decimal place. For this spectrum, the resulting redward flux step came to 0.1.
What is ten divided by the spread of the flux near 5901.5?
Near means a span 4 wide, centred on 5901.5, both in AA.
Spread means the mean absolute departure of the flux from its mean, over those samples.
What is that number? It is 44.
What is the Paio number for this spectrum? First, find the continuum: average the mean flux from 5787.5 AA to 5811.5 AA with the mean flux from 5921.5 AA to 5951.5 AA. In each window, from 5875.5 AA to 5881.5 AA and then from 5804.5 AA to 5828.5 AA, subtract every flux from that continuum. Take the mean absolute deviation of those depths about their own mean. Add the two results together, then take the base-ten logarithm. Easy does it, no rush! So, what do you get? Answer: -0.5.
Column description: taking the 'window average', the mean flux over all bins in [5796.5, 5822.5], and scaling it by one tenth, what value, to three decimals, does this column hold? 1.387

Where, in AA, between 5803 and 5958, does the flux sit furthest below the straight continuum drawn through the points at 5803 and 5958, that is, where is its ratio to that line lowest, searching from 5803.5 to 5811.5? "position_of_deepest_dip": 5810 AA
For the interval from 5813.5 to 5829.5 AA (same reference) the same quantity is 5829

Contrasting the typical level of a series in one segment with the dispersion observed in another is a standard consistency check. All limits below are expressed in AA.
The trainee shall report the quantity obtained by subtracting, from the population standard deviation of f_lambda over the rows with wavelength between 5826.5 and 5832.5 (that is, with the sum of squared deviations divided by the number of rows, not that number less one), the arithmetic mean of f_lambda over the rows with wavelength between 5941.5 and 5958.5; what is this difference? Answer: -13.0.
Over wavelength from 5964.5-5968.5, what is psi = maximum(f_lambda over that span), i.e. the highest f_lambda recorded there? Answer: 12.9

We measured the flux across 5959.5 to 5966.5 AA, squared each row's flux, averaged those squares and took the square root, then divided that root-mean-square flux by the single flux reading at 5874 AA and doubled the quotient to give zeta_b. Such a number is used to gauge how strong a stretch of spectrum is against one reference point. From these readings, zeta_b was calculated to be 1.94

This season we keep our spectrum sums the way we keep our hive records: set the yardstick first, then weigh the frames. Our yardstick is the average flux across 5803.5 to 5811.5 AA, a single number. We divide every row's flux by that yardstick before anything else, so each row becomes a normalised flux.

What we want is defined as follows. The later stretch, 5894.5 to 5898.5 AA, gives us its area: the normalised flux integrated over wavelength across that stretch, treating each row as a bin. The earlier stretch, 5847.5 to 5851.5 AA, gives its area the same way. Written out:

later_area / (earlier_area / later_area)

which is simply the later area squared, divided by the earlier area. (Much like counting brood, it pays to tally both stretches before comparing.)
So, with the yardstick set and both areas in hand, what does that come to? 2.3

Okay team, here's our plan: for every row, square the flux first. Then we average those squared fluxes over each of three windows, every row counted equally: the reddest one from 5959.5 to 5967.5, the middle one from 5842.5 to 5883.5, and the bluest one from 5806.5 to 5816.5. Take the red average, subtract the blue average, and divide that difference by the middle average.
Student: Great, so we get -0.12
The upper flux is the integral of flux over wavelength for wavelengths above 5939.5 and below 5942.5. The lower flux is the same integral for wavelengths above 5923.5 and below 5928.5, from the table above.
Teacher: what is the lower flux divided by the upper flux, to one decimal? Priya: 1.7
